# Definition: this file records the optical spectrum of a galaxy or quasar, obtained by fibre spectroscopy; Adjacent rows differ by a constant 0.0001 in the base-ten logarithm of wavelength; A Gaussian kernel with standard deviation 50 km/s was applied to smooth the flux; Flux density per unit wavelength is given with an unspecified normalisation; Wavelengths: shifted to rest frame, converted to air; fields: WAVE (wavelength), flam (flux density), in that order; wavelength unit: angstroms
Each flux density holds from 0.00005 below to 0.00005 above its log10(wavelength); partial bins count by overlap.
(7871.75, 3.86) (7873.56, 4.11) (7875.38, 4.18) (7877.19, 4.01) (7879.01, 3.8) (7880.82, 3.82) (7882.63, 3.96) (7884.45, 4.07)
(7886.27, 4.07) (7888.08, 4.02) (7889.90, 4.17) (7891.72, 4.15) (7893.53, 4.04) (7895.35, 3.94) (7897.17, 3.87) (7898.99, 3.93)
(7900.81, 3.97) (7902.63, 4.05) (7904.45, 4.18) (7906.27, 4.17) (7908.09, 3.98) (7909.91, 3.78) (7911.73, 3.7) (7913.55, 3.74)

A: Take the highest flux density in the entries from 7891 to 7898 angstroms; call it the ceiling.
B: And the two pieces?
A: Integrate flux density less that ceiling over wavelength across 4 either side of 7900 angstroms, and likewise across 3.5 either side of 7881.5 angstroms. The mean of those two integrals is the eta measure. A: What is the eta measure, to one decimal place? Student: -1.6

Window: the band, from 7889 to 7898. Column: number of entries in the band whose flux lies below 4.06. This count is 3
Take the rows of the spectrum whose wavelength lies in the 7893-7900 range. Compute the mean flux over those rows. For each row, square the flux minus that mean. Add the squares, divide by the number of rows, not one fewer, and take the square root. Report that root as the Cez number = 0.061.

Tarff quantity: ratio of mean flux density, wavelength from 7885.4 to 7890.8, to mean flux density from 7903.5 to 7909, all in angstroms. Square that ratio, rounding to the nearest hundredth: 0.99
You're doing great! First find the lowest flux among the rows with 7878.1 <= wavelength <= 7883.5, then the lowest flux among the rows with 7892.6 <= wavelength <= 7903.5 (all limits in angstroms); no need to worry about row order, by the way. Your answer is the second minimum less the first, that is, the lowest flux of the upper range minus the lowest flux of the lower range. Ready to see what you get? 0.070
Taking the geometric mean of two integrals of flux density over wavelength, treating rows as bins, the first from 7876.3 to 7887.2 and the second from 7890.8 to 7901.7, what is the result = 43.3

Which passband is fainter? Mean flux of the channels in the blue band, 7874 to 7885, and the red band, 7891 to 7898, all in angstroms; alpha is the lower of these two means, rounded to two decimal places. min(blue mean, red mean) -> 3.97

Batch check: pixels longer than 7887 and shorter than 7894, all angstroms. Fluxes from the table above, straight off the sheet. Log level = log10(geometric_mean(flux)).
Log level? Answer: 0.612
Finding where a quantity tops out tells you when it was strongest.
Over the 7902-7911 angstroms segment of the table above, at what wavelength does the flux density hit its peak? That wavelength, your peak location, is 7904.45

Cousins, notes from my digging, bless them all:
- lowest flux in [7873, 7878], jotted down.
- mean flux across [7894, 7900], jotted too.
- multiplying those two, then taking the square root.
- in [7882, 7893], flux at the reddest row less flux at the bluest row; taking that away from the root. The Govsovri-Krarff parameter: 3.77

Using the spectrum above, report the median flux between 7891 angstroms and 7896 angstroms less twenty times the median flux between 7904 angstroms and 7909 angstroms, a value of -79.4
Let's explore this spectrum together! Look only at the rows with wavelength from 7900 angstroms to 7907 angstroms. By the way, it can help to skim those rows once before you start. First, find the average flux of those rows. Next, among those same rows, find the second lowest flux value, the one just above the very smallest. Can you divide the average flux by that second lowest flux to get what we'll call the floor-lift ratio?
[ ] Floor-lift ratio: 1.010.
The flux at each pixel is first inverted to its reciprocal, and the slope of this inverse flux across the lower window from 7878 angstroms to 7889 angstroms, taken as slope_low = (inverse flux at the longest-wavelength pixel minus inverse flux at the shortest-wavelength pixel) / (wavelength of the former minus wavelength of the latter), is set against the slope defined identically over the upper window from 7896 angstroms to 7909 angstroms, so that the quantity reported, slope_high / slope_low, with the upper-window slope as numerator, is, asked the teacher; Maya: 0.4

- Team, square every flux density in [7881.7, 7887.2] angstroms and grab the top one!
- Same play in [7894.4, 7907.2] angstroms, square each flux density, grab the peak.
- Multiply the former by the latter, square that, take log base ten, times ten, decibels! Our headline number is 49.2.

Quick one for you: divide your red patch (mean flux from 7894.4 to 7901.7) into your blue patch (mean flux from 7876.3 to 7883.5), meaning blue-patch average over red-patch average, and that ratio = 0.99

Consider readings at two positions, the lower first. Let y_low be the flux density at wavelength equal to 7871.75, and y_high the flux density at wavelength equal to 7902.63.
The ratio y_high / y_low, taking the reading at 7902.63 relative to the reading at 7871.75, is 1.05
